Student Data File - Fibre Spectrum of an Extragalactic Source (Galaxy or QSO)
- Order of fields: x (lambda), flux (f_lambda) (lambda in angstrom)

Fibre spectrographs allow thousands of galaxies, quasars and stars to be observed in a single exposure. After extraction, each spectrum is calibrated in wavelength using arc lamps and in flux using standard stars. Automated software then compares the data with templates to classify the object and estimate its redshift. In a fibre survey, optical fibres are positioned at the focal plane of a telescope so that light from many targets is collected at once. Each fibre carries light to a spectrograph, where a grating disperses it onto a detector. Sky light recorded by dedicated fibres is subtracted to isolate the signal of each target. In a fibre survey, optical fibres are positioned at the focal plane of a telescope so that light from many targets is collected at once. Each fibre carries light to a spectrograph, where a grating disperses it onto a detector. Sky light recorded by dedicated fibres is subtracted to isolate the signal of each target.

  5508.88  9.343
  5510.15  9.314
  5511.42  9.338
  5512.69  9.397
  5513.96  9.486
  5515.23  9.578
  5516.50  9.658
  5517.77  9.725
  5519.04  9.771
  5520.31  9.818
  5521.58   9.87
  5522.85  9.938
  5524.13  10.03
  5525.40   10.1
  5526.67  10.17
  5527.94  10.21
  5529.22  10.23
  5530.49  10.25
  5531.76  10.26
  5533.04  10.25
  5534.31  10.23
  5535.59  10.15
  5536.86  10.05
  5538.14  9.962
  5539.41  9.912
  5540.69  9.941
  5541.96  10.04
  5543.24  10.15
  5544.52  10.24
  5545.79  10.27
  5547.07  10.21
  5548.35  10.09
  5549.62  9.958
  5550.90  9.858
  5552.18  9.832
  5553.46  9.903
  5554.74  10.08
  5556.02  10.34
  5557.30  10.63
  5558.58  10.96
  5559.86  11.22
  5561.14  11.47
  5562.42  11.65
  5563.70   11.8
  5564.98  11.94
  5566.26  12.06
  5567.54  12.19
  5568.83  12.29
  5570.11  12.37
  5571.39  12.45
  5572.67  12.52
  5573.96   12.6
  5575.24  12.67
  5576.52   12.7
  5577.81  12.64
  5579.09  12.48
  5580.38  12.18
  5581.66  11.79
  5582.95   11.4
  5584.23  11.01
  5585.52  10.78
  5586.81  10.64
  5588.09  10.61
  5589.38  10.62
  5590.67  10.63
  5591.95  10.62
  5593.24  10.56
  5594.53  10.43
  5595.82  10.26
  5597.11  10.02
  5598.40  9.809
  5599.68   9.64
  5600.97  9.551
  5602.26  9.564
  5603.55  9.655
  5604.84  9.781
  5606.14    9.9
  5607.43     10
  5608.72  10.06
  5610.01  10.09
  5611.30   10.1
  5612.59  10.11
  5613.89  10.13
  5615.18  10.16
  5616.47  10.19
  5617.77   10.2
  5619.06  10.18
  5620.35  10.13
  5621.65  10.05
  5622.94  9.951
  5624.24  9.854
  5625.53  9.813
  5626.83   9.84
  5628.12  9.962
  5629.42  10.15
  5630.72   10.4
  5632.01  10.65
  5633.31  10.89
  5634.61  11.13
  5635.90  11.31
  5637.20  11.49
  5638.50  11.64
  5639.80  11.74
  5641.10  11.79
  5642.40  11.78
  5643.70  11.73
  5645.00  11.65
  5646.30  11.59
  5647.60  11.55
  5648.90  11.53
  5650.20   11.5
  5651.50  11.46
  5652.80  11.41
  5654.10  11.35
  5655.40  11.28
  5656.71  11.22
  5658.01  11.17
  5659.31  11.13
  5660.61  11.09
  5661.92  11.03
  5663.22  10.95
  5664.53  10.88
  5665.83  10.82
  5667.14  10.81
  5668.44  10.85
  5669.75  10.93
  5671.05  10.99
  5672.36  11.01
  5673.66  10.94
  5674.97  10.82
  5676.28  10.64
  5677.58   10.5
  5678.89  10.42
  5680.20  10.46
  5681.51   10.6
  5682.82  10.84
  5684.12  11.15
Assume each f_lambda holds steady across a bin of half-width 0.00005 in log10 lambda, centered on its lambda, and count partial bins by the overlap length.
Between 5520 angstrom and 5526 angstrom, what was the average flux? 10.0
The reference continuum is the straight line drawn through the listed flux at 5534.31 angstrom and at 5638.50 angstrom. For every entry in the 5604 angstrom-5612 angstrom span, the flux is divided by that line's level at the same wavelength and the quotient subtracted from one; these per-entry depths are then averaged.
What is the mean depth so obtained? 0.11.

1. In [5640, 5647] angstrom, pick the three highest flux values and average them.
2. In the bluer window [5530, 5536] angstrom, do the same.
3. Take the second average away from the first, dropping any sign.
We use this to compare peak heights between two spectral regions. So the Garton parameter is 1.5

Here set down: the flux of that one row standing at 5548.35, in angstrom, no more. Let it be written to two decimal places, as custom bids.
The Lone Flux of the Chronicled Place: 10.09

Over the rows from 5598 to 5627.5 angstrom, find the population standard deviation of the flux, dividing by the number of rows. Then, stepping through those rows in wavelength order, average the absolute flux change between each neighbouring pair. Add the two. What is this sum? 0.26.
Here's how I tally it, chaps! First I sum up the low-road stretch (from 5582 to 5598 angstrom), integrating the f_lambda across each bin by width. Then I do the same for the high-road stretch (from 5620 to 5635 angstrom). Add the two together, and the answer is 323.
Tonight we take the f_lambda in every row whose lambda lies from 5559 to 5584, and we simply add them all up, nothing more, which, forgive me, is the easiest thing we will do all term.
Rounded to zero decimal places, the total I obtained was 230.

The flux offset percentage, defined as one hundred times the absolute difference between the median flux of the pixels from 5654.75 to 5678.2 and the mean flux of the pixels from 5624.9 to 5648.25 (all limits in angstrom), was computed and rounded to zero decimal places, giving 12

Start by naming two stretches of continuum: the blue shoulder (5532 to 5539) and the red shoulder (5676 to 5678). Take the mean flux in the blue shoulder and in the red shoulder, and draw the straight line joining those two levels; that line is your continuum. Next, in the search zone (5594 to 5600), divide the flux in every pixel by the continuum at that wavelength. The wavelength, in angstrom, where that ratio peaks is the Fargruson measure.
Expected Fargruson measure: 5594.53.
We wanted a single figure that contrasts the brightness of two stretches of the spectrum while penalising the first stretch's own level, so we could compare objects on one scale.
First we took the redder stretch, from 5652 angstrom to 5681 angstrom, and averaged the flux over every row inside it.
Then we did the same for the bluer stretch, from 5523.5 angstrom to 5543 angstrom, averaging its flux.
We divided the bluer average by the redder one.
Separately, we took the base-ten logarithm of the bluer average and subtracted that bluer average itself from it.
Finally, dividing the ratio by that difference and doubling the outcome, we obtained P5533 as -0.203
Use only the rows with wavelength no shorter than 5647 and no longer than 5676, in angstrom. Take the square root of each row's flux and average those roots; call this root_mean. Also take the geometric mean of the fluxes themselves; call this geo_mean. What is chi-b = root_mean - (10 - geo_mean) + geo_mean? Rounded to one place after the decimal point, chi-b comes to 15.6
